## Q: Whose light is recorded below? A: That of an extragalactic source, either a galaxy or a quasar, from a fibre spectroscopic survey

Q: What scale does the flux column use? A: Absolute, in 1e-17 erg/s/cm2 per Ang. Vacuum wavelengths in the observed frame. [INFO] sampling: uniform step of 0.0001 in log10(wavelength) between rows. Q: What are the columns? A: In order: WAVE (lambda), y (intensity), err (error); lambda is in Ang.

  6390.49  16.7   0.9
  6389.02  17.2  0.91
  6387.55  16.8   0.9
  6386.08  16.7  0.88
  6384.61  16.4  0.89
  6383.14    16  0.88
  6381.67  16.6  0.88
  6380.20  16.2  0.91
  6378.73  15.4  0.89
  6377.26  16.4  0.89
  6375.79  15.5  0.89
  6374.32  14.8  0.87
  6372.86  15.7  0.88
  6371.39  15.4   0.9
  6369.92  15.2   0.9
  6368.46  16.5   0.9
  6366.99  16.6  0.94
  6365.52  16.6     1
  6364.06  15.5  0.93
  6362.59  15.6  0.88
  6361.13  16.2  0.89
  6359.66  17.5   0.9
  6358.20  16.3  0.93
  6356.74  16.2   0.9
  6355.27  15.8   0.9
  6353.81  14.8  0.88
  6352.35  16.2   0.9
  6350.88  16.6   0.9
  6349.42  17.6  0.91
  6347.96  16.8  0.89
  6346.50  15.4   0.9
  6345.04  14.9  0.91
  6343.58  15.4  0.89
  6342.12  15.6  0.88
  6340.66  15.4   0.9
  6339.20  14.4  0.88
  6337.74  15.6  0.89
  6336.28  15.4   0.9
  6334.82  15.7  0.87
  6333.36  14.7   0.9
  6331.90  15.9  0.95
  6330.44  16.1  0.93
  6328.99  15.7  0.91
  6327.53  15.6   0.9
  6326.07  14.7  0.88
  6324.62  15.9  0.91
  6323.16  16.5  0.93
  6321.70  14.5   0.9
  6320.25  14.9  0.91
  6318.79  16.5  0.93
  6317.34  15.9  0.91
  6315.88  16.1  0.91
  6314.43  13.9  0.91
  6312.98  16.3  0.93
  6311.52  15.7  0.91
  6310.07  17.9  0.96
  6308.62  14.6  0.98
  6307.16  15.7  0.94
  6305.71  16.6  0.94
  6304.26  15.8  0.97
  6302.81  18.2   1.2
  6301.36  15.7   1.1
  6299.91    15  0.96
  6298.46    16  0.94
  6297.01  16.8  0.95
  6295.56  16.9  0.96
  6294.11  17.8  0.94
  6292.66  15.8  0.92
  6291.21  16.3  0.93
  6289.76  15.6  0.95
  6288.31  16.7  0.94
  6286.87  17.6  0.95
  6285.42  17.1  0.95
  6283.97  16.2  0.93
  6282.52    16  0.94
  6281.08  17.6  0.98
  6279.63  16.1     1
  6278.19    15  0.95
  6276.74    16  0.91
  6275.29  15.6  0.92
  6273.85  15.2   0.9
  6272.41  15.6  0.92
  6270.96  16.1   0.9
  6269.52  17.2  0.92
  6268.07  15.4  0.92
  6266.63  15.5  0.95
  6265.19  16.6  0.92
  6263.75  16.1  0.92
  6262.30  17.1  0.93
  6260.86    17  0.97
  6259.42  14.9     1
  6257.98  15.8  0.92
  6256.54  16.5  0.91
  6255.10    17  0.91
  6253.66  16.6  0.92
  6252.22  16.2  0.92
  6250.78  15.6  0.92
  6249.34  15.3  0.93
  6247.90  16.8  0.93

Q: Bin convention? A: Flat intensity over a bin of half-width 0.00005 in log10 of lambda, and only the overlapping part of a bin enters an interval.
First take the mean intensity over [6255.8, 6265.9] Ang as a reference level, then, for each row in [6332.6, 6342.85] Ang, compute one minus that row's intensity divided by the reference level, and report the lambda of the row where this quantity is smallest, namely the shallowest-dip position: 6334.82 Ang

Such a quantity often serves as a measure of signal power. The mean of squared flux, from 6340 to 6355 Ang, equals 253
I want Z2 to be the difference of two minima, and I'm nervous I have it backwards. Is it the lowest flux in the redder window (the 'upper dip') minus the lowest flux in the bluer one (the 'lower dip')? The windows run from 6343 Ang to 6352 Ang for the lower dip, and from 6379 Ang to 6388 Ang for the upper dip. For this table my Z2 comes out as 1.1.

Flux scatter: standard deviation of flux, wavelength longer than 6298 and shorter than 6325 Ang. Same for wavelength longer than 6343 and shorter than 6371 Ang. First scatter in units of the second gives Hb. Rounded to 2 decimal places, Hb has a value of 1.34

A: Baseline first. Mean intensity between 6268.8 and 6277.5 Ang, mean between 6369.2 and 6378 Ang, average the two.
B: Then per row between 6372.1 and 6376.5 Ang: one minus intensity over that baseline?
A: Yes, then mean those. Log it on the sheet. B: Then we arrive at 0.025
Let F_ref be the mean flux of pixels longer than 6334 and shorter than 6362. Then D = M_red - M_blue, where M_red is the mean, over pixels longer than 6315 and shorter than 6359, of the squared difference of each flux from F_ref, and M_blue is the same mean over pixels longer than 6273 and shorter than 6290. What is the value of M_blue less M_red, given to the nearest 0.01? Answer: 0.24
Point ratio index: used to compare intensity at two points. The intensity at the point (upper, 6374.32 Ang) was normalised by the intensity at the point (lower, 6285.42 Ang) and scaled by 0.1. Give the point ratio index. 0.087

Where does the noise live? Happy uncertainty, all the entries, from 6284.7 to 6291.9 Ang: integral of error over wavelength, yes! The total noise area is 6.8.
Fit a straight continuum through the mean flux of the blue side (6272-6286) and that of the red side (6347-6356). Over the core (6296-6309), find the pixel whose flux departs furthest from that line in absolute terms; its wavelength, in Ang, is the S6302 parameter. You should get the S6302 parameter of 6302.81 Ang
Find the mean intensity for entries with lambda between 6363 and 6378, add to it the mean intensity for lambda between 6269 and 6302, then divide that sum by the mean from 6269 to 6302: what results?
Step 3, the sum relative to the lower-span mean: 1.97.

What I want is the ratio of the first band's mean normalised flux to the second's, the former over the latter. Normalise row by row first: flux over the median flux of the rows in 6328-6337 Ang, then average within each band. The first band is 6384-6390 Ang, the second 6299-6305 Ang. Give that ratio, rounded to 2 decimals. 1.04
